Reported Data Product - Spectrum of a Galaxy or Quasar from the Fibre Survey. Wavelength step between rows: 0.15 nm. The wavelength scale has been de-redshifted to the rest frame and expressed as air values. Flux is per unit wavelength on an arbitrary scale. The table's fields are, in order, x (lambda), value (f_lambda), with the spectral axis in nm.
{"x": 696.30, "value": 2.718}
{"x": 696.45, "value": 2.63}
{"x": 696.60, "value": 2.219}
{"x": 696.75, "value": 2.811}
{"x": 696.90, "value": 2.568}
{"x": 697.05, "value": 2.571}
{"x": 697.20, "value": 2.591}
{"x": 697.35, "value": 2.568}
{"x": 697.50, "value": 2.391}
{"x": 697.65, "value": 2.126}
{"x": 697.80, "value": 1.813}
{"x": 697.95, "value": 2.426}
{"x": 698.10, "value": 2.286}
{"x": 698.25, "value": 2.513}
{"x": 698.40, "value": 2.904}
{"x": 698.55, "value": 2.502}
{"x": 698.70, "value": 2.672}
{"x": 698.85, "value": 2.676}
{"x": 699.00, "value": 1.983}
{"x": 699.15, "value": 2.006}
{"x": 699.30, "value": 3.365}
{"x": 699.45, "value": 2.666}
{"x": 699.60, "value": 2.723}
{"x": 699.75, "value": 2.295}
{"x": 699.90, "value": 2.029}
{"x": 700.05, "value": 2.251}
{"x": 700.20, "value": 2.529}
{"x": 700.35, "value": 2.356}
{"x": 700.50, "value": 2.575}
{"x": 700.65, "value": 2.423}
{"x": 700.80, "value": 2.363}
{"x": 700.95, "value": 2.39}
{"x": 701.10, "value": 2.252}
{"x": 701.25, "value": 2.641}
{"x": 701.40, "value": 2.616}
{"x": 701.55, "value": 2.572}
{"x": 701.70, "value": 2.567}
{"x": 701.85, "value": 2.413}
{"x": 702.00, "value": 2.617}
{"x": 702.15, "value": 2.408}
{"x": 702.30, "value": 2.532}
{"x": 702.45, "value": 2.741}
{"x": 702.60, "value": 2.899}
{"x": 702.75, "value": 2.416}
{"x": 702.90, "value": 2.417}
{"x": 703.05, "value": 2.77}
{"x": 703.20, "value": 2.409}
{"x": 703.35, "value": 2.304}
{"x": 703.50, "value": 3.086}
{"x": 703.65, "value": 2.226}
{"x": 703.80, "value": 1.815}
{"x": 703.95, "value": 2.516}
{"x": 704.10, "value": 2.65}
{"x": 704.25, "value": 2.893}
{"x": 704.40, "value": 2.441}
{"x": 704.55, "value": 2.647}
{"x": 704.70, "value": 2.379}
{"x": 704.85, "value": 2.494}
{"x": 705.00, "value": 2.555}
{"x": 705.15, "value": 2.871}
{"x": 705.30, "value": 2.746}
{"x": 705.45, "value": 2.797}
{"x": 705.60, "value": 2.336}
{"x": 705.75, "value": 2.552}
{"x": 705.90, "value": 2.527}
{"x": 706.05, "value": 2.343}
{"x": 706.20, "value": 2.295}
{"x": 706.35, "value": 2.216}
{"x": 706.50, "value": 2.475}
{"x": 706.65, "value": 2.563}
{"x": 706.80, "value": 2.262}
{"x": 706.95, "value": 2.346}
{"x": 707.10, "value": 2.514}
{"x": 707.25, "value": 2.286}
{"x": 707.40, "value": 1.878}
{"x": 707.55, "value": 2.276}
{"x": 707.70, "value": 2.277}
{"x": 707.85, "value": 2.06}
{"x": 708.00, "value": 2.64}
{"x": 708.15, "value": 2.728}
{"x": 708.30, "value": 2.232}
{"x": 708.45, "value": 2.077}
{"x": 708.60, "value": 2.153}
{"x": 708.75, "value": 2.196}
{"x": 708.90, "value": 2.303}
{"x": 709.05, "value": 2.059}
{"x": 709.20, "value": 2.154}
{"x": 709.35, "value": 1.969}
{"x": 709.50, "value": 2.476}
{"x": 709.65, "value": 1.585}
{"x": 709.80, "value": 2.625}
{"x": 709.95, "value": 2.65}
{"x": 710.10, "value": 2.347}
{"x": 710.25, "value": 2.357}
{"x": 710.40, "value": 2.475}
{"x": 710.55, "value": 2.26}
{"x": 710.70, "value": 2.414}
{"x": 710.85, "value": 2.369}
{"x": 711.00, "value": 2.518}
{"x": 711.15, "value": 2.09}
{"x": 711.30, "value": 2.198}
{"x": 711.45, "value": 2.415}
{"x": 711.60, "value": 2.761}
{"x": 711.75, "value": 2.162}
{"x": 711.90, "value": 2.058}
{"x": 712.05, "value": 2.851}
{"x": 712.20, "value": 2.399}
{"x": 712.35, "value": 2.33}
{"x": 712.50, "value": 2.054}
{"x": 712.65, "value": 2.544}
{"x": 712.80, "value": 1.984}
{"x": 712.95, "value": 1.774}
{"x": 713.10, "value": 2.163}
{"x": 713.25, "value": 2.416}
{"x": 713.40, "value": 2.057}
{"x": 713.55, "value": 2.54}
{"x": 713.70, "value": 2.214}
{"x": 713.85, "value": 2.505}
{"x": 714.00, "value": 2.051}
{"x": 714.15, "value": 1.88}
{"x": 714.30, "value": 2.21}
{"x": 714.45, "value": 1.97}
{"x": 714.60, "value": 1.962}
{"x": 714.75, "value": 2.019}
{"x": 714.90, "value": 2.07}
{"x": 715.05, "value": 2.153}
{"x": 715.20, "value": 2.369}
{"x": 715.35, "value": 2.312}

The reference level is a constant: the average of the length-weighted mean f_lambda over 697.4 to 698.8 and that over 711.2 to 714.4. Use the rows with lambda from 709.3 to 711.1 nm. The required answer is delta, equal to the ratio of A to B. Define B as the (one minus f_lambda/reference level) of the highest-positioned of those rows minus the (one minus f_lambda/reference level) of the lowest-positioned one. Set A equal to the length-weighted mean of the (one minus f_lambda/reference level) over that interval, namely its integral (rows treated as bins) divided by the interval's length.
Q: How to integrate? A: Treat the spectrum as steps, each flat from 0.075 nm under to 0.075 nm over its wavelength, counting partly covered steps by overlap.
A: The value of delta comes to 0.0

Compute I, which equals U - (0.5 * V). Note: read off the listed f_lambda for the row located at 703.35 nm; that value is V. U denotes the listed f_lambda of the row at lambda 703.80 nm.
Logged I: 0.66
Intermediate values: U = 1.815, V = 2.304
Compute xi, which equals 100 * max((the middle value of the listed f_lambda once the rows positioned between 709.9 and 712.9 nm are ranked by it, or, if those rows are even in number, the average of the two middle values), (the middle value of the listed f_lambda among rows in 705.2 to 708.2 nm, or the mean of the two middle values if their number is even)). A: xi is 236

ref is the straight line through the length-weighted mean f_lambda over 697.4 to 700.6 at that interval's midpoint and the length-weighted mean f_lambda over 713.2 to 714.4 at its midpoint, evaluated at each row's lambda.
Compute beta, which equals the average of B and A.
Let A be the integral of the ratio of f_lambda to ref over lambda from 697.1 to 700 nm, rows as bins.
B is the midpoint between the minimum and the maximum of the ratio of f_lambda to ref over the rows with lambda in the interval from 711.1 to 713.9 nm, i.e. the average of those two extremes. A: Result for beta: 1.97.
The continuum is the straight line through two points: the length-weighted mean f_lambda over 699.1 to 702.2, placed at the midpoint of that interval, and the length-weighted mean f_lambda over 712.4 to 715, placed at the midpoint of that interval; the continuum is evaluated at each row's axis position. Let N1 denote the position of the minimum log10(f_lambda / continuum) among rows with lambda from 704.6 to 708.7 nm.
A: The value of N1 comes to 707.40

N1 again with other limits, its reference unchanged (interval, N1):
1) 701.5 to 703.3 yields 701.85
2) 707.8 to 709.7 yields 709.65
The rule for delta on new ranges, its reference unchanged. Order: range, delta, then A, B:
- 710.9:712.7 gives 1.0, -0.011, -0.01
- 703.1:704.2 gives 0.5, -0.048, -0.10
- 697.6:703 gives 0.5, -0.059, -0.12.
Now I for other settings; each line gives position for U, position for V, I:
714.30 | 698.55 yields 0.96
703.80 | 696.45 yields 0.50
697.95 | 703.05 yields 1.04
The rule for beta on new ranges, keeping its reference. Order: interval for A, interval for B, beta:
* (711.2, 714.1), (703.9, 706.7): 2.02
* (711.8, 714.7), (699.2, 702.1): 1.99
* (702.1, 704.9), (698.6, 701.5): 2.04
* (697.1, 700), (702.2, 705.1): 1.97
